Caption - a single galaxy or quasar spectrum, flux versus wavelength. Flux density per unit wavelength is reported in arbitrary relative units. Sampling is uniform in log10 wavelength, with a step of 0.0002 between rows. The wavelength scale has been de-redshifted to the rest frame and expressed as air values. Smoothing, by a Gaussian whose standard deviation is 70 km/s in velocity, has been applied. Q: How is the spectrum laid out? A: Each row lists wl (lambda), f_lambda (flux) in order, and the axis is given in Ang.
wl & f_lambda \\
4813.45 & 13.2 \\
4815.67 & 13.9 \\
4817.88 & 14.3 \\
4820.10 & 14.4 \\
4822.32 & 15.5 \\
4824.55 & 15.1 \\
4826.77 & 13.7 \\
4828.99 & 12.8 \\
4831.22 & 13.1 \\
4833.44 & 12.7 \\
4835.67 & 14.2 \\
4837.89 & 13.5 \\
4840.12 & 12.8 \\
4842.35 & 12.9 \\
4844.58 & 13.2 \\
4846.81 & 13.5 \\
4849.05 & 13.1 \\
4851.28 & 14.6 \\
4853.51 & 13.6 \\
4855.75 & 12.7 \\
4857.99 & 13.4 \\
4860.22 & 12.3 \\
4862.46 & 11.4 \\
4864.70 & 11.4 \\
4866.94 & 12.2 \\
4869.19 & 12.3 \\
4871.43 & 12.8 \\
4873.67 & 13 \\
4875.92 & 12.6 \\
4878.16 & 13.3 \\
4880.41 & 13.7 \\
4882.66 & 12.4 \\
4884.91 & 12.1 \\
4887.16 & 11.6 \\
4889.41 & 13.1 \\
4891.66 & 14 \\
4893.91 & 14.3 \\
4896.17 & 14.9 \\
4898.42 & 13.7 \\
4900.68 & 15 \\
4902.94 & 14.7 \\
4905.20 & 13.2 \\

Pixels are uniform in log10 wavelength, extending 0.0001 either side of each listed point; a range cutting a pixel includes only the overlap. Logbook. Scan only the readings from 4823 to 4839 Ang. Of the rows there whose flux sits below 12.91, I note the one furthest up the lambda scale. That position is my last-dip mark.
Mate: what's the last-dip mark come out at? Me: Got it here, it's 4833.44 Ang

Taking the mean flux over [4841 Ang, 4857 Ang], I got 13.4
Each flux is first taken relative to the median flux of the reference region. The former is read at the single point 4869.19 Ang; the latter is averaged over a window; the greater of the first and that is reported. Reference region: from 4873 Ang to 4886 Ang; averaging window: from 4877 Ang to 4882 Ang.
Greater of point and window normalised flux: 1.05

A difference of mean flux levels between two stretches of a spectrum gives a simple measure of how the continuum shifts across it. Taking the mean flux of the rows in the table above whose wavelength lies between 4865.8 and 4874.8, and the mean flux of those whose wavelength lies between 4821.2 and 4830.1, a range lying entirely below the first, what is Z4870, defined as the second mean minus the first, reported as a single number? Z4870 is 2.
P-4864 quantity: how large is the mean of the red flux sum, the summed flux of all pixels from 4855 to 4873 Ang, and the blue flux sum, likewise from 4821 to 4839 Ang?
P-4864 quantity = 105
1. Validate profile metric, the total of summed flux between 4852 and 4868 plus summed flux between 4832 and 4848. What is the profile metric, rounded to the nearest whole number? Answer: 180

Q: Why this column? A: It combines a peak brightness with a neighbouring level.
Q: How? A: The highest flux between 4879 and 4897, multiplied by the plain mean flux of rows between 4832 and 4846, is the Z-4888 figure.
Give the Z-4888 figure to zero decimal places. 197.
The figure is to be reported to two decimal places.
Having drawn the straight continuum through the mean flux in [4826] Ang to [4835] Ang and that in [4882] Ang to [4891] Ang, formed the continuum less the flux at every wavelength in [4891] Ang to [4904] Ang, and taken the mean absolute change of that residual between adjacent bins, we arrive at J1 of 0.75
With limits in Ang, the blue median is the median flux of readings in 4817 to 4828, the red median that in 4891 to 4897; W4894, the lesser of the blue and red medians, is 14.3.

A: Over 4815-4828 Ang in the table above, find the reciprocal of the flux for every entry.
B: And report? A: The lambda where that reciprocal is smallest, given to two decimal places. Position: 4822.32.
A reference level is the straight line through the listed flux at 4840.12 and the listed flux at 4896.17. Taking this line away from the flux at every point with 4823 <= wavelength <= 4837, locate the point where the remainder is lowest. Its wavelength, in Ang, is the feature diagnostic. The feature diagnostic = 4833.44 Ang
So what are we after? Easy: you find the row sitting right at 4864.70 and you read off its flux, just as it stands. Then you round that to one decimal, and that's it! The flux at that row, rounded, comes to 11.4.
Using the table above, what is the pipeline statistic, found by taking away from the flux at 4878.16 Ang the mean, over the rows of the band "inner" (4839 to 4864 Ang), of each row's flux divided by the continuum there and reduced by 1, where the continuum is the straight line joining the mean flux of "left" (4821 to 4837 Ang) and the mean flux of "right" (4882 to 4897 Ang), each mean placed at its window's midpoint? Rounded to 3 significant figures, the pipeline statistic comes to 13.3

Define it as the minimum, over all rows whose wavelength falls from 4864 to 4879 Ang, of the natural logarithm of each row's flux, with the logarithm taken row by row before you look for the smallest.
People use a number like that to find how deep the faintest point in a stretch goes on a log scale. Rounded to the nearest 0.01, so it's 2.43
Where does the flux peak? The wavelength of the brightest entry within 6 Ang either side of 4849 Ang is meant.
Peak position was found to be 4851.28 Ang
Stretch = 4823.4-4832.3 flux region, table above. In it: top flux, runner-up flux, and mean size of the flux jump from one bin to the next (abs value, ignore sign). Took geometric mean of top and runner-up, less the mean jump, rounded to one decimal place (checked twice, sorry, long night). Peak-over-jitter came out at 13.5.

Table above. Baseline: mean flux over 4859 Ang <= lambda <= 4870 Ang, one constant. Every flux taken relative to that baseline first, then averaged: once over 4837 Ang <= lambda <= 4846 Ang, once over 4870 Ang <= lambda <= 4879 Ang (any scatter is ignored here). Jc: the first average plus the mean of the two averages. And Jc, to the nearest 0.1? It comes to 2.3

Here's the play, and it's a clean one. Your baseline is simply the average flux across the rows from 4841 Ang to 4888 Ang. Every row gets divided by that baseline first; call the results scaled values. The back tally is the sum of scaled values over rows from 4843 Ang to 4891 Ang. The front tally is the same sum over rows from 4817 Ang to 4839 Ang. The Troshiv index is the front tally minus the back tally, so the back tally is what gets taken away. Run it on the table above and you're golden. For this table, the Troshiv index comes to -10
